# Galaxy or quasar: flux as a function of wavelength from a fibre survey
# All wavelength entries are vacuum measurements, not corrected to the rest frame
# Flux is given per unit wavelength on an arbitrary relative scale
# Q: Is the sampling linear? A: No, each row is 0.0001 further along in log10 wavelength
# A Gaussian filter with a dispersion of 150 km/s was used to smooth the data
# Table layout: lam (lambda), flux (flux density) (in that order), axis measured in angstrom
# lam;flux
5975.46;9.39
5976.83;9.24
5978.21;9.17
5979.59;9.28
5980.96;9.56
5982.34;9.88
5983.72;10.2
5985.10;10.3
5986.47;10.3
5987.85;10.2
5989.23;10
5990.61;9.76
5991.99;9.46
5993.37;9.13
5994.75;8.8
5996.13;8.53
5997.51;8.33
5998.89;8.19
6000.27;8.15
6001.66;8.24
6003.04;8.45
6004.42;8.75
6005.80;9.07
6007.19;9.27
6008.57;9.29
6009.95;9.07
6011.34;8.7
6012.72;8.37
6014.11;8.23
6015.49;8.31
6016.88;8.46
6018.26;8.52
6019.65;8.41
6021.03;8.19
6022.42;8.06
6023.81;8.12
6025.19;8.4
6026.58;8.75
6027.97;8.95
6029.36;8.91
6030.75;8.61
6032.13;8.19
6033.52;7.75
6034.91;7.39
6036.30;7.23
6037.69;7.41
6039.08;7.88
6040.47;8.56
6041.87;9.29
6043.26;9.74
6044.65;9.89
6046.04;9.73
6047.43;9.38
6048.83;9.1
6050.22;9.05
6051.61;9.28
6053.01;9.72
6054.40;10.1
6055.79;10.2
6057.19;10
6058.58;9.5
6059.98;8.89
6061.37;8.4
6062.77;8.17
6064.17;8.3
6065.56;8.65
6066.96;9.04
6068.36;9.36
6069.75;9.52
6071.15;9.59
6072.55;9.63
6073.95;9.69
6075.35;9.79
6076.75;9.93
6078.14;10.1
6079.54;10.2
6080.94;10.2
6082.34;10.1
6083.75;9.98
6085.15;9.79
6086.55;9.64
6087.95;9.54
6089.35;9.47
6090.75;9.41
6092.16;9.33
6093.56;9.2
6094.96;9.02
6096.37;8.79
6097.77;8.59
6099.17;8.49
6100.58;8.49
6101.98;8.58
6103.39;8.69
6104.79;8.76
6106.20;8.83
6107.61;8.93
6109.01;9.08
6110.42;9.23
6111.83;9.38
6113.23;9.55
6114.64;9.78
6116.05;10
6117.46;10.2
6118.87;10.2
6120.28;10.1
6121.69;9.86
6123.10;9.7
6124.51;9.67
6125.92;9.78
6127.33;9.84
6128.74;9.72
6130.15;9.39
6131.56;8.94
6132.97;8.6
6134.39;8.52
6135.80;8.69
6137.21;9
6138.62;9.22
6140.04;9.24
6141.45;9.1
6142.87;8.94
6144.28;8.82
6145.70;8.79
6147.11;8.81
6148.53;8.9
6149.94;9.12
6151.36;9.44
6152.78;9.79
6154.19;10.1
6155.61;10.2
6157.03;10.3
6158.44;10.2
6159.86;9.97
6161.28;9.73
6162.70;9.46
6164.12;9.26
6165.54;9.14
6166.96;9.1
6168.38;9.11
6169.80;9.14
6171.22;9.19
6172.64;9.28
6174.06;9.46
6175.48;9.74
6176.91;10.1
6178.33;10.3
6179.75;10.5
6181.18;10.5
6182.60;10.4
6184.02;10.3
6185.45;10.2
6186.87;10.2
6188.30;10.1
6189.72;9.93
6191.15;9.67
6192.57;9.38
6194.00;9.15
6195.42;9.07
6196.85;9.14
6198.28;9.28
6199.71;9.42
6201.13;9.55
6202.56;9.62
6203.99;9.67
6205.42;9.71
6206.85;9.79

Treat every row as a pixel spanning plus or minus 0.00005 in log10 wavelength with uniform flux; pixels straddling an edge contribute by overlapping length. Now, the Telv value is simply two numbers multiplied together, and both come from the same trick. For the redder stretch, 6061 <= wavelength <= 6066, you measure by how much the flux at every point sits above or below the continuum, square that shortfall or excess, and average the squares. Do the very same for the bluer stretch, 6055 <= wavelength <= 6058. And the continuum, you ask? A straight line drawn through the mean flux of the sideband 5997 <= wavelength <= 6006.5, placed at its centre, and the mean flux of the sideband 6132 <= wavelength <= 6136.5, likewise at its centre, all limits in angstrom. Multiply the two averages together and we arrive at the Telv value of 0.1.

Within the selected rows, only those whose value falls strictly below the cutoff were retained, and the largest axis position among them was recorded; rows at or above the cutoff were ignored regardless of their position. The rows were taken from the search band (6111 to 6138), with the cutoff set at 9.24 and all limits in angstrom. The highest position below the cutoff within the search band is 6137.21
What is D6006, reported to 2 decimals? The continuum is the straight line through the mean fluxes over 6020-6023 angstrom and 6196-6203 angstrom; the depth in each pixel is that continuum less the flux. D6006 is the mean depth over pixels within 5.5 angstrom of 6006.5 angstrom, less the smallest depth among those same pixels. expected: 0.42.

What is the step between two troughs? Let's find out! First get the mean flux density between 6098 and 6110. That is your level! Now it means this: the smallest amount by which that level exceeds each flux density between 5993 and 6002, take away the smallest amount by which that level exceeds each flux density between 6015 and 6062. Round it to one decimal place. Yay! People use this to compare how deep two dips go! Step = 1.1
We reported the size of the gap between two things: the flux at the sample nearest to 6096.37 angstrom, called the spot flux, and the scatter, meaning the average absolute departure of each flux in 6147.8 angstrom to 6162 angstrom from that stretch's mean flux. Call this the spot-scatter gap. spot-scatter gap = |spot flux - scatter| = 8.4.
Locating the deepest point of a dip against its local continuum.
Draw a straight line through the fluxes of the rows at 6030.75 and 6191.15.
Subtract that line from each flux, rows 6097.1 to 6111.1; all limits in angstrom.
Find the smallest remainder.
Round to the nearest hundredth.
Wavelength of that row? 6100.58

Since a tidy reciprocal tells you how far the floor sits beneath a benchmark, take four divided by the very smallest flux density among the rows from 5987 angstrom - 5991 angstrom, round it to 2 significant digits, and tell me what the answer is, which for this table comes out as 0.41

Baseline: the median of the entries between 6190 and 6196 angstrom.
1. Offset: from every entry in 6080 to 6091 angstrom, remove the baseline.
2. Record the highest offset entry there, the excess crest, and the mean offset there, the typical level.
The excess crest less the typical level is 0.4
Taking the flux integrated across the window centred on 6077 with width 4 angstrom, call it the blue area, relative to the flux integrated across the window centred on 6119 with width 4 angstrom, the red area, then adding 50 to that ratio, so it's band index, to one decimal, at 51.0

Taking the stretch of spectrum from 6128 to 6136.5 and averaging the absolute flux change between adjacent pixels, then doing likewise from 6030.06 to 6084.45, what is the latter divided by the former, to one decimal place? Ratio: 1.0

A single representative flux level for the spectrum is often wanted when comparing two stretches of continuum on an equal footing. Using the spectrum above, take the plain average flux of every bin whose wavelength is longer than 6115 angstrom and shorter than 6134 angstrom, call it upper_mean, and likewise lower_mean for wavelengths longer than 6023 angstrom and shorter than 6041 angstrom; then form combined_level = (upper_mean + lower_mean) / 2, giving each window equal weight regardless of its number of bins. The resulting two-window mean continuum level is 8.9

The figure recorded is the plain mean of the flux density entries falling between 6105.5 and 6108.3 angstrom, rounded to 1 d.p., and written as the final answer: 8.9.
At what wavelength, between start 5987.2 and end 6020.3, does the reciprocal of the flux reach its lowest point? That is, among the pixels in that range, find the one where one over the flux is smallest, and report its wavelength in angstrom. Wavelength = 5987.85 angstrom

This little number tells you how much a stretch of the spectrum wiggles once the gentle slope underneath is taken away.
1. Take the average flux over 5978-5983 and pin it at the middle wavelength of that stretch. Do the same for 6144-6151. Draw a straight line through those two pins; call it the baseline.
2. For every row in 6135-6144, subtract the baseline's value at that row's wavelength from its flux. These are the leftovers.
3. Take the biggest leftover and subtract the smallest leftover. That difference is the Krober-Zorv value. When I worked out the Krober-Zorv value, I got 0.6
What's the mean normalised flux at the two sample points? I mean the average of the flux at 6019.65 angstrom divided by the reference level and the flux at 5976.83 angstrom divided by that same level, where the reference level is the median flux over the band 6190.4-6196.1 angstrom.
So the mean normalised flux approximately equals 0.95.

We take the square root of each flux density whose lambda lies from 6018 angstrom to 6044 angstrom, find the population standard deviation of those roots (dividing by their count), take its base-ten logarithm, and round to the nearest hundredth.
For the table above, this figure -0.96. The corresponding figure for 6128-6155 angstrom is -1.17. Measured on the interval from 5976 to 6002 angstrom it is -0.92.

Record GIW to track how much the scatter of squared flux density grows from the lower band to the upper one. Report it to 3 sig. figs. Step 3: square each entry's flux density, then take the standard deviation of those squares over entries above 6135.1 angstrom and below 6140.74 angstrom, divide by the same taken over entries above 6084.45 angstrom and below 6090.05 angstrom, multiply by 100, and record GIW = 172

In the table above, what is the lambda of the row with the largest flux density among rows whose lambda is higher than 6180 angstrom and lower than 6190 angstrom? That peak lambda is 6181.18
